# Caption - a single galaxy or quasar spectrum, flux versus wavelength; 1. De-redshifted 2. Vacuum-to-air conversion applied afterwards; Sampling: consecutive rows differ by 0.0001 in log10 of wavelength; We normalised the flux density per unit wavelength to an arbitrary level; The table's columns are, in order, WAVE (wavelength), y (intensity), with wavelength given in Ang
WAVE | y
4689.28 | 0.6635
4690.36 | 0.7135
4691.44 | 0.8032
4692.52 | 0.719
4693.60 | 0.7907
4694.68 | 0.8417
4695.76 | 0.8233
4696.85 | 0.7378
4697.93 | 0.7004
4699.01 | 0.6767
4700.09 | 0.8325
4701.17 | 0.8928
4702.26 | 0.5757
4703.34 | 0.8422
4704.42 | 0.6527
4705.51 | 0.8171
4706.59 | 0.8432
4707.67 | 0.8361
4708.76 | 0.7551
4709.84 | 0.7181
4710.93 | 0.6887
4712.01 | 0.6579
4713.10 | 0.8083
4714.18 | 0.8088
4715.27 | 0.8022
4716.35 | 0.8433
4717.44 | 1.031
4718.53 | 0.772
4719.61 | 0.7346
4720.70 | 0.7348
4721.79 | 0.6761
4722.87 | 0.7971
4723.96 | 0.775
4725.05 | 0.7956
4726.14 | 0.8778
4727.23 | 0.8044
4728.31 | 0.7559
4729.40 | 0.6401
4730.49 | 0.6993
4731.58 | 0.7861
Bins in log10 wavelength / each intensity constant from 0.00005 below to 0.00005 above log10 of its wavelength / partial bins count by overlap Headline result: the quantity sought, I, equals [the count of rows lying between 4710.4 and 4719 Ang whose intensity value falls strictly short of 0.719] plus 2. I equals 4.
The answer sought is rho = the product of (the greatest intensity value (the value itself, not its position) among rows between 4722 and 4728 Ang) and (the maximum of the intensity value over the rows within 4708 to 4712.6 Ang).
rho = 0.66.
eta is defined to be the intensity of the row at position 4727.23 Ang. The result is 0.8044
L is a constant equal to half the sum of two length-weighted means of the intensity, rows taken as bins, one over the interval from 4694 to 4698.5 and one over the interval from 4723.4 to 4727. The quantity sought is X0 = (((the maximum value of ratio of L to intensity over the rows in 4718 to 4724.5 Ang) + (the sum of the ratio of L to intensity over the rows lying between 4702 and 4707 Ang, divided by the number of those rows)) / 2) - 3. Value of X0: -1.87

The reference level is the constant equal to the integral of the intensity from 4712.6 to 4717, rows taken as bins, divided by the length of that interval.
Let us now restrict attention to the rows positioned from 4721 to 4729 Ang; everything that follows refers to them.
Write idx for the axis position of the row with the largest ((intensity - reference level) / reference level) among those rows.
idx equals 4726.14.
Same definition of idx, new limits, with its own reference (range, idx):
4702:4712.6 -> 4706.59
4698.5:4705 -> 4701.17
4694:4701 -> 4694.68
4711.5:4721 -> 4717.44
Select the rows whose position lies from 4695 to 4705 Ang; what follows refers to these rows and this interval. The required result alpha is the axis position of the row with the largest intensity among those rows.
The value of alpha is 4701.17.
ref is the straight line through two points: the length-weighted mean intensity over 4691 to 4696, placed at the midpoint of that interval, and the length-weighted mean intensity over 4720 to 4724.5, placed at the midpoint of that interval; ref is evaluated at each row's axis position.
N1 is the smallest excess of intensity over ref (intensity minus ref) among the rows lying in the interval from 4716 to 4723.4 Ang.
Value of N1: -0.070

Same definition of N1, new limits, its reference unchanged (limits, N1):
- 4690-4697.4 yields -0.086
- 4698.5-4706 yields -0.204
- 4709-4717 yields -0.105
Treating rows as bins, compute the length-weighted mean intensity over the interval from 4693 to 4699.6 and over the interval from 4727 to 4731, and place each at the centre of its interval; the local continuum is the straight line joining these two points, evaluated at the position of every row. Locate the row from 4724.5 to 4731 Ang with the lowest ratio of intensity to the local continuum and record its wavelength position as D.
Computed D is 4729.40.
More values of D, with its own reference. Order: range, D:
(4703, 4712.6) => 4704.42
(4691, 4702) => 4699.01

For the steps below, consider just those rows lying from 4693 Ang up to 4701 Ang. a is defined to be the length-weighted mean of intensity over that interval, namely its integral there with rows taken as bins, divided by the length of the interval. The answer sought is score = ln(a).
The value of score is -0.25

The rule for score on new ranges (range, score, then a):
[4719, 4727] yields -0.26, 0.772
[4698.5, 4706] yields -0.28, 0.755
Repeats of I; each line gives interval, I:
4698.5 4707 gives 5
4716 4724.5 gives 3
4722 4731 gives 4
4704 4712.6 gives 6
